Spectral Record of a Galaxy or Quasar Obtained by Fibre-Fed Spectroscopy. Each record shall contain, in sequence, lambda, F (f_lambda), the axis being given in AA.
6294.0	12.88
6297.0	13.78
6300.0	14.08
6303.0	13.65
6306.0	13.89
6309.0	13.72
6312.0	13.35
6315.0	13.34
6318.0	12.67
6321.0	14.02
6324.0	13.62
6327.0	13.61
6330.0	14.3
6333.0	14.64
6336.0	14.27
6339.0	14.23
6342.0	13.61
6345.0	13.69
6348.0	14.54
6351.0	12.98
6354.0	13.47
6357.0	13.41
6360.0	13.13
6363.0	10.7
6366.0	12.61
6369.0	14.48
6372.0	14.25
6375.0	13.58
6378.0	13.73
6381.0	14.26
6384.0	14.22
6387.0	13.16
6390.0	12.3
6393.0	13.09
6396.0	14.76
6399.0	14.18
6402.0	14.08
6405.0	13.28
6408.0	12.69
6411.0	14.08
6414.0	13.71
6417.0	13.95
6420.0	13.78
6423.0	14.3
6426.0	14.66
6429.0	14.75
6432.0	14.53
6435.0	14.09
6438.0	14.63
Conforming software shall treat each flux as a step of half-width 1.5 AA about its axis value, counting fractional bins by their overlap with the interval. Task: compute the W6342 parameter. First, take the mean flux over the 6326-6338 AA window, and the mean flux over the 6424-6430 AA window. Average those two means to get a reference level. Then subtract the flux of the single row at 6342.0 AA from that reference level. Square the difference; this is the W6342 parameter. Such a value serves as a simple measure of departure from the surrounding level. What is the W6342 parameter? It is 0.7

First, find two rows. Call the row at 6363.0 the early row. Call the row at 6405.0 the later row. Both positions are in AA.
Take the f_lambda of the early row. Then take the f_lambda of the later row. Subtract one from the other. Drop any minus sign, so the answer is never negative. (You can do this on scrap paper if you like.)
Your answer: 2.6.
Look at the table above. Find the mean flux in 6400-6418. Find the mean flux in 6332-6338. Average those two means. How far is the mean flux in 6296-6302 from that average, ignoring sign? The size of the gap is 0.11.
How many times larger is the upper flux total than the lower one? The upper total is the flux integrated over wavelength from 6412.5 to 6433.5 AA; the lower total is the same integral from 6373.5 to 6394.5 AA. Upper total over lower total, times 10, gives 10.57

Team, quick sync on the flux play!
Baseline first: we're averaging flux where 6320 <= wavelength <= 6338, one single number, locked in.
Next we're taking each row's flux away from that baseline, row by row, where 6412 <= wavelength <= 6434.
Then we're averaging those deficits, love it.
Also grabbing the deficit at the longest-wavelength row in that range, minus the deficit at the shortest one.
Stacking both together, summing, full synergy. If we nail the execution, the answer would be -1.0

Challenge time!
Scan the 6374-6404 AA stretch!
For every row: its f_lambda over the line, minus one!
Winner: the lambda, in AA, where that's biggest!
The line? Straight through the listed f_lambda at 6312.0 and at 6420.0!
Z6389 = 6396.0 AA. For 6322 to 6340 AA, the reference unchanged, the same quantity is 6333.0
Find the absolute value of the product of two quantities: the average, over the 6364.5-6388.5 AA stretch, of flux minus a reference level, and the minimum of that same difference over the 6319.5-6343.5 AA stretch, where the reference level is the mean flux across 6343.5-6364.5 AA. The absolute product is 0.31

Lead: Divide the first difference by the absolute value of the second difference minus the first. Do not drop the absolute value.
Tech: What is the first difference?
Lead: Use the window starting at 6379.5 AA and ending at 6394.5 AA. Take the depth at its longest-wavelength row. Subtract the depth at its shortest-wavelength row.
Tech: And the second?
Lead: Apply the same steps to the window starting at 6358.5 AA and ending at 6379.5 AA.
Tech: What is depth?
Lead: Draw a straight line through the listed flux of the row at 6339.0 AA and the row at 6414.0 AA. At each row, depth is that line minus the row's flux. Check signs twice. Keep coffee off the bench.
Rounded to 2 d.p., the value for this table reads 0.60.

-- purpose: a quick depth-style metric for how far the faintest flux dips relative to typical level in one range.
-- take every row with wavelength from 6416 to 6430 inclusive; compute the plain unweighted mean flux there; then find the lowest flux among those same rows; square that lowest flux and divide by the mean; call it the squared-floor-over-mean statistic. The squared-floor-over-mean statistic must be 13.3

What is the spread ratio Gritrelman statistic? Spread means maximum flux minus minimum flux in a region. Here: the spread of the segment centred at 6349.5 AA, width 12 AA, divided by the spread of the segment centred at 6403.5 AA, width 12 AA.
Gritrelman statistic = 1.05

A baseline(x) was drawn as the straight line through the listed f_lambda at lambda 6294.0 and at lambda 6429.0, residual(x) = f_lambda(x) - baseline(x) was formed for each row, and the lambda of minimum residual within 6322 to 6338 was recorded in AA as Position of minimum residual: 6327.0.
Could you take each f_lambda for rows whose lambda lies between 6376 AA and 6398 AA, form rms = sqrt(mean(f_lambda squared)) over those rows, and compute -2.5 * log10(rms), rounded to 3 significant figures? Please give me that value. -2.84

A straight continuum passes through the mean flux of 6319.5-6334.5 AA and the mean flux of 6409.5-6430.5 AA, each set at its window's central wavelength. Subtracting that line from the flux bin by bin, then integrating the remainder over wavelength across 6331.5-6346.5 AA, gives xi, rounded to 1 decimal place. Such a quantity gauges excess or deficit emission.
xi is 0.5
